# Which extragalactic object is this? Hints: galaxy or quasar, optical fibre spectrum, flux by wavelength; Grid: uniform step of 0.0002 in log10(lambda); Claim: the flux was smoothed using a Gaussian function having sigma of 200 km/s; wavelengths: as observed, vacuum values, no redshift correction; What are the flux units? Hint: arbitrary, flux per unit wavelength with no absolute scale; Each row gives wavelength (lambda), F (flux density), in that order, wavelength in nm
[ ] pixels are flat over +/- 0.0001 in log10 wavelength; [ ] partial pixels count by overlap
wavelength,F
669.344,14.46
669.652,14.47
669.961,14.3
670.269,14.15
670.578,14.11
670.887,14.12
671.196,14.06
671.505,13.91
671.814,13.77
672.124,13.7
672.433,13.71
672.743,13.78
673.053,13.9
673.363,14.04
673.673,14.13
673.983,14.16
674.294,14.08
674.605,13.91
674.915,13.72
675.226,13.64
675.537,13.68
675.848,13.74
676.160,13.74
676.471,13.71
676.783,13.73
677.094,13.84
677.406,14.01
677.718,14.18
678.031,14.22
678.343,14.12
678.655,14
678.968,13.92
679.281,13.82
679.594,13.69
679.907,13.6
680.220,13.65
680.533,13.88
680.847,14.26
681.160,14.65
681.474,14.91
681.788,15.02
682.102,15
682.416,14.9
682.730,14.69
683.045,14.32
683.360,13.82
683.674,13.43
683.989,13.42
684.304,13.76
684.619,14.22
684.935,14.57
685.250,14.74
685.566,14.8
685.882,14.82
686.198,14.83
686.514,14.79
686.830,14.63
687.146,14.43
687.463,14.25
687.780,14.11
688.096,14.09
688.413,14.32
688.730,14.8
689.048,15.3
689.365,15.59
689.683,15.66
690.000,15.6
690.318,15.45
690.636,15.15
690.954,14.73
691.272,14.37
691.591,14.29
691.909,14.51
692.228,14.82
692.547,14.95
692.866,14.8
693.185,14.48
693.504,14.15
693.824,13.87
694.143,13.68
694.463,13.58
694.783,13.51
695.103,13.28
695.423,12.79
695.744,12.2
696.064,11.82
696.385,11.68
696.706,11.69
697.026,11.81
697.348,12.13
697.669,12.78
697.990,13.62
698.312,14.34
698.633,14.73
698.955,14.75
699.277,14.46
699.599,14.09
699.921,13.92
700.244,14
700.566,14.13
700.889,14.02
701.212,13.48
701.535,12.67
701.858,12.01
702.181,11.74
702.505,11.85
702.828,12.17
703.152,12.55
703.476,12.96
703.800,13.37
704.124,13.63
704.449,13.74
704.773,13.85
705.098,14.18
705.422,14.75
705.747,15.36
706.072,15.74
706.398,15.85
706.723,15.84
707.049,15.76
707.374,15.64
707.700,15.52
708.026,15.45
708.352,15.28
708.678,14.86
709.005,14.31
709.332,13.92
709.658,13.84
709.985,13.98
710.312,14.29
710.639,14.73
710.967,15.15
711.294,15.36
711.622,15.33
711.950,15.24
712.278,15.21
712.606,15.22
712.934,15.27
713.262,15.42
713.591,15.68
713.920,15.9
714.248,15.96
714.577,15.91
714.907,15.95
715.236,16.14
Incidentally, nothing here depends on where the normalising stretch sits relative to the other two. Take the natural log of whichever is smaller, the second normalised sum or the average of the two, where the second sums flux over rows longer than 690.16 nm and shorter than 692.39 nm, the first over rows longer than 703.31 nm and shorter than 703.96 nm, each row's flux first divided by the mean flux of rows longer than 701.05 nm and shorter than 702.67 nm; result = 1.66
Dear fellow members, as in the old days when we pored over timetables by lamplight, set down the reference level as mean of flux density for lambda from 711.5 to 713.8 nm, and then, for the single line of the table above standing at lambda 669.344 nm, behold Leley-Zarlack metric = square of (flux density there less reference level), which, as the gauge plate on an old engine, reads 0.8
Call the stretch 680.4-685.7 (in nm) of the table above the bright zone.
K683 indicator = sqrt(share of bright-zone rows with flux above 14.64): 0.7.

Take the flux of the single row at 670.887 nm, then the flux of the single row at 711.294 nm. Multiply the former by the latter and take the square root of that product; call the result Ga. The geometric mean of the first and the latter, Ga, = 14.7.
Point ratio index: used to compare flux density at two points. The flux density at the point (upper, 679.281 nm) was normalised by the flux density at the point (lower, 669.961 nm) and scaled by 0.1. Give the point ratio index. 0.097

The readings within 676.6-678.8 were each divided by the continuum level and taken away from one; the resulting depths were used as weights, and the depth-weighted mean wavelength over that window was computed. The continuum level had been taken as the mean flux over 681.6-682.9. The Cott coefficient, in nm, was 677.64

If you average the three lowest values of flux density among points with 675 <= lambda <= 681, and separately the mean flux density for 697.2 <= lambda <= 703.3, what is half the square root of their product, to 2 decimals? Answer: 6.74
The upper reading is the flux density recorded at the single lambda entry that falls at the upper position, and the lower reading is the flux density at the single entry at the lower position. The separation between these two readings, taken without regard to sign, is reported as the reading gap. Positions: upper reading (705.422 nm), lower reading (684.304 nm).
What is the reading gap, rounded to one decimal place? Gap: 1.0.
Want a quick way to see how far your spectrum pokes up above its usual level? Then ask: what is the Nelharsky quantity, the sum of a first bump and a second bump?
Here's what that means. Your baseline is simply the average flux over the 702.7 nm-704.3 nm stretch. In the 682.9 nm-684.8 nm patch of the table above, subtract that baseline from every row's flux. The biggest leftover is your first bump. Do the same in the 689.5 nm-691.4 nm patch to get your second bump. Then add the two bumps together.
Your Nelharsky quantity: 4.1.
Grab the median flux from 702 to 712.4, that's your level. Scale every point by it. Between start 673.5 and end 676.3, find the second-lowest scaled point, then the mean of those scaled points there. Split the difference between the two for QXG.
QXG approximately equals 0.934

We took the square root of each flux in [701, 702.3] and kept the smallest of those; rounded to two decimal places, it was 3.43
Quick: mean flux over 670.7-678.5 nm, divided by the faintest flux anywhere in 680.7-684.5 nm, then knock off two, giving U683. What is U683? -0.96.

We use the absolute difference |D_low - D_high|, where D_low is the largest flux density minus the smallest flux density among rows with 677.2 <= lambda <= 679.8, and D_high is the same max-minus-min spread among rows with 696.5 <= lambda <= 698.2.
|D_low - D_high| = 1.4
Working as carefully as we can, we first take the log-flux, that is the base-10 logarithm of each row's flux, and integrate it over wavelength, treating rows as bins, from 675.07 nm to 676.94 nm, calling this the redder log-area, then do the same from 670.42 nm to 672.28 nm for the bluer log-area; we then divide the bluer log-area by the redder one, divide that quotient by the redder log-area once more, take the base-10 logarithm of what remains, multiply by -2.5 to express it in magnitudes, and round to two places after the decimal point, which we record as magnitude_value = 0.82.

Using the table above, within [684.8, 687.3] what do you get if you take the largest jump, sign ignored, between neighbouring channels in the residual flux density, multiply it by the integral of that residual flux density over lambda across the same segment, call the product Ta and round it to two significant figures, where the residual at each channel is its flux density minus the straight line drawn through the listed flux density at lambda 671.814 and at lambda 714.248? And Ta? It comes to 0.11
